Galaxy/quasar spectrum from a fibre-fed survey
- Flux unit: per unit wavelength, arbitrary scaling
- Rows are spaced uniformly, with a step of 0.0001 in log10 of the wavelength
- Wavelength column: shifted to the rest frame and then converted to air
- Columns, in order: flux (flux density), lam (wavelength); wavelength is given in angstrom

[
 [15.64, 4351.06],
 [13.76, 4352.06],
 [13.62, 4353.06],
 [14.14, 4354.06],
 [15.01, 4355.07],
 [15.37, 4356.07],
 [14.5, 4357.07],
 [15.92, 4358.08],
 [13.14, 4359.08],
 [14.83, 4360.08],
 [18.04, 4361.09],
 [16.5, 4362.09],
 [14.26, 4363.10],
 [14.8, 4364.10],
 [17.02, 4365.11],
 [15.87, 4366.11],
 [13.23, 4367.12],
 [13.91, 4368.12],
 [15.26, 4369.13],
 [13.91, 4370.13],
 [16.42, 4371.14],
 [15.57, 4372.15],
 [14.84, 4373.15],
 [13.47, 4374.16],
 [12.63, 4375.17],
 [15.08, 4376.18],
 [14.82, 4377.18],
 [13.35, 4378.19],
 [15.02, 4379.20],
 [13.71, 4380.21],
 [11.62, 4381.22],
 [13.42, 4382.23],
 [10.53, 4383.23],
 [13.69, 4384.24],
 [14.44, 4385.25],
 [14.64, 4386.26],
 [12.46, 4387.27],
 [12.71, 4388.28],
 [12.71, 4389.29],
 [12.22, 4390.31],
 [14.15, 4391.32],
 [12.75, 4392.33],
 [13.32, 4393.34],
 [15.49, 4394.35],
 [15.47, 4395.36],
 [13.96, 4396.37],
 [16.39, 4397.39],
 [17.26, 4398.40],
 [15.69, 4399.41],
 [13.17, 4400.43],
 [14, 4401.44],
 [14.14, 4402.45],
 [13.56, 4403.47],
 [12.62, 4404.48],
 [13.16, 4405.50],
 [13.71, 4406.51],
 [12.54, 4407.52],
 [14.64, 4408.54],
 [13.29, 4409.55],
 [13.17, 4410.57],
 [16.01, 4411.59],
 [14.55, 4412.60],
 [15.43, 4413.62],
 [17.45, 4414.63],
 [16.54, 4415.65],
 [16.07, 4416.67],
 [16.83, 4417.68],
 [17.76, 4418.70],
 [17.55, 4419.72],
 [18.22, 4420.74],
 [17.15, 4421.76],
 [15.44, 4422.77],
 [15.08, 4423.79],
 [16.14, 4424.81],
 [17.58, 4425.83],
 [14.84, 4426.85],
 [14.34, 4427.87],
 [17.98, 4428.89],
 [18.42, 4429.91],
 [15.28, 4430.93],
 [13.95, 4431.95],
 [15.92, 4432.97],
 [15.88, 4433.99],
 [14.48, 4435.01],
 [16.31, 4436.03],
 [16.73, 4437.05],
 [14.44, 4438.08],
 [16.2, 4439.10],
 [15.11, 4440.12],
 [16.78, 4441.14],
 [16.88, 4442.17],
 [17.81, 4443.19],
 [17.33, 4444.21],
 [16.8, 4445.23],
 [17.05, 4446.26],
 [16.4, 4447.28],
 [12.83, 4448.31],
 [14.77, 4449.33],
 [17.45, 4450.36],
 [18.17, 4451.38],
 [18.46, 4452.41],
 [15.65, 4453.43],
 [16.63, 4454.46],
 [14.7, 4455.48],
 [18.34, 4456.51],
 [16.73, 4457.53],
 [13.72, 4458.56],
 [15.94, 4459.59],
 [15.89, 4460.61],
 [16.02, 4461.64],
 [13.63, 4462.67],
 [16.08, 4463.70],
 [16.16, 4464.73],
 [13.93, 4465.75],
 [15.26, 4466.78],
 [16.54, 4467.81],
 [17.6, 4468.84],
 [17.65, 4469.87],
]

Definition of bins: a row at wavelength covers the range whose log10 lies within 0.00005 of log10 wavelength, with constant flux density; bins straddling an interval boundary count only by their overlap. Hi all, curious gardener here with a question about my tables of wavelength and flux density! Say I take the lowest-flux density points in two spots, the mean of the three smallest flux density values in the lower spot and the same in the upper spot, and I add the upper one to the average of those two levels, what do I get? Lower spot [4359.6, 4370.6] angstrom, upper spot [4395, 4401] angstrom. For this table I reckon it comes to 28.1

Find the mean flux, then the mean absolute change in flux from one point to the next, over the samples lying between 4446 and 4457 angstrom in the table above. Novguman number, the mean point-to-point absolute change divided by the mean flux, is 0.117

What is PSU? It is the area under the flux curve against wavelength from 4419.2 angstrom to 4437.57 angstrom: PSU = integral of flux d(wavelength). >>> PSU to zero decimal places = 297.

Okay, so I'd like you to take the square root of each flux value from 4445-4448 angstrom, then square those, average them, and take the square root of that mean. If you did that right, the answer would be 4.09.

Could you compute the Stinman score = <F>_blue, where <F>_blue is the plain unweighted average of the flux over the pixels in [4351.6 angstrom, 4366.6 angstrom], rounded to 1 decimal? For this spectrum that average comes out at 15.1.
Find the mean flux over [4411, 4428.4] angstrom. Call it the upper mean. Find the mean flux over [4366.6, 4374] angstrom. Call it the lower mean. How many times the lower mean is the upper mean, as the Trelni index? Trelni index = 1.11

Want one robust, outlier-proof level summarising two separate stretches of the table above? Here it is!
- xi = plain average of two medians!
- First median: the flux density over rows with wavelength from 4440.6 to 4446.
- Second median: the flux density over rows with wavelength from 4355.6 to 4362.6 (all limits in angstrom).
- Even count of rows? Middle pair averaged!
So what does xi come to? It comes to 16.1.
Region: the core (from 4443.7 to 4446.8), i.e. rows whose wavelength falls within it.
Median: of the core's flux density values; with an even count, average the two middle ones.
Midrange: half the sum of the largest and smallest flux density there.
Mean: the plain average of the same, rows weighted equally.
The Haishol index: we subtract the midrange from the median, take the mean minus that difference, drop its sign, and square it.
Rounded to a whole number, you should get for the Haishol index 292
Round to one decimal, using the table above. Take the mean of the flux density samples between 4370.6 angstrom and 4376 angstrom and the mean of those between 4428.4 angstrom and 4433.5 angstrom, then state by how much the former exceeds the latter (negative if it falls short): -1.7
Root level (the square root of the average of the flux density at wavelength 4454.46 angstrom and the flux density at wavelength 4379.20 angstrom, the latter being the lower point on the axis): 3.98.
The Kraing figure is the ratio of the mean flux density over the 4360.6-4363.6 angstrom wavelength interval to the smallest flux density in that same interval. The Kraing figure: 1.14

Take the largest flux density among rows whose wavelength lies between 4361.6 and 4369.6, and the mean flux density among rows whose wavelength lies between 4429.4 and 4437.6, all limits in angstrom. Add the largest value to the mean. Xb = 32.9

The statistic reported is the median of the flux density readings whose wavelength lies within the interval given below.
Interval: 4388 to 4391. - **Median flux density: 13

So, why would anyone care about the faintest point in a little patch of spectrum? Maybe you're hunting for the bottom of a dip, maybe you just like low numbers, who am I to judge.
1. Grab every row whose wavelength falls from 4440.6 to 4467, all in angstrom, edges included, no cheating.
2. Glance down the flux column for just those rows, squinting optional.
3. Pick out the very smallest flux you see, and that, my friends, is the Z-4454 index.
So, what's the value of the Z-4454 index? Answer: 12.83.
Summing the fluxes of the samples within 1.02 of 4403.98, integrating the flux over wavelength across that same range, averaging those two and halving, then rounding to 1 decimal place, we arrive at 13.2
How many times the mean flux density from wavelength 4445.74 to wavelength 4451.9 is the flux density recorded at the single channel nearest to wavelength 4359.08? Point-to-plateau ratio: 0.82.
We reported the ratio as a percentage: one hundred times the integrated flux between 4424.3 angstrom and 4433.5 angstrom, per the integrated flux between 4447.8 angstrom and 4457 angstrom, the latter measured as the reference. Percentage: 98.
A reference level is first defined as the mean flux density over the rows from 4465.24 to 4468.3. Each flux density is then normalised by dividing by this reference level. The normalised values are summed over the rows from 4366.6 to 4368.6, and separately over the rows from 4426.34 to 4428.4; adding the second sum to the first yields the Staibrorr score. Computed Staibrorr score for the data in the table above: 3.7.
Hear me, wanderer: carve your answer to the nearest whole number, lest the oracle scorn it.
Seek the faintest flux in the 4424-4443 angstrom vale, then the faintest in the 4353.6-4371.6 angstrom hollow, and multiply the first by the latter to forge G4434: 183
